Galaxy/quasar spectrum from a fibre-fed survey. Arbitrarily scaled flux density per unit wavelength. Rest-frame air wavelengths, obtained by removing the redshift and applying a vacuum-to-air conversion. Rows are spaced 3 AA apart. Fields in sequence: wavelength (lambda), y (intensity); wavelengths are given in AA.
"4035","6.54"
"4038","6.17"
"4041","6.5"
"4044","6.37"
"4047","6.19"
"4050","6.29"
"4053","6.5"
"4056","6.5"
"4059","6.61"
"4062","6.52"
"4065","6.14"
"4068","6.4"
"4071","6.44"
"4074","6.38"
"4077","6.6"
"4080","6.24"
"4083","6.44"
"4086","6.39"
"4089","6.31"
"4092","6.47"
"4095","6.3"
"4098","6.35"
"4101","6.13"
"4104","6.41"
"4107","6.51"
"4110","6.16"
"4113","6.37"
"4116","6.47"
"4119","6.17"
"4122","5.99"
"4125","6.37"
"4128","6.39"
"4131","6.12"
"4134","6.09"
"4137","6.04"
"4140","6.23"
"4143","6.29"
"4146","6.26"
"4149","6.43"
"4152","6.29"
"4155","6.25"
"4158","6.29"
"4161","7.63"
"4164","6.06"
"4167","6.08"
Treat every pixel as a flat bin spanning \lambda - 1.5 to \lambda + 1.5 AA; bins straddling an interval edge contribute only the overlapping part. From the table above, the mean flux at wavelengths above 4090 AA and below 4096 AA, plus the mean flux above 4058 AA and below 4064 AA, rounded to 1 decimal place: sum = 12.9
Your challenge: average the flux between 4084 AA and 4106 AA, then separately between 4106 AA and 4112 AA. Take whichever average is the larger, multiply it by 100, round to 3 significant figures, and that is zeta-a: 634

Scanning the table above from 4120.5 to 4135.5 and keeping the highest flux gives 6.39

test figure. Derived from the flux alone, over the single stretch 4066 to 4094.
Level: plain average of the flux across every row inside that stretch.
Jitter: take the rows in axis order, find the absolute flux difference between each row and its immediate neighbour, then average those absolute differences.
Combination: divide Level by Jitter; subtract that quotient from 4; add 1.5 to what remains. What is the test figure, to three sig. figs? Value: -38.3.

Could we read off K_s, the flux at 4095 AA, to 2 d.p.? 6.30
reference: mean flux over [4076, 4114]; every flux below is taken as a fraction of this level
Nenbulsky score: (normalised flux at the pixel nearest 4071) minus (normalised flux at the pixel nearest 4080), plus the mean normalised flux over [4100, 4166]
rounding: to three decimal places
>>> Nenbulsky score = 1.025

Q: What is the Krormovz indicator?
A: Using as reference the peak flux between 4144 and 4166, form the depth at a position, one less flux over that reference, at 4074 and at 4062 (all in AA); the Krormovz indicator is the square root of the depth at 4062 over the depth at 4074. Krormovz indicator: 0.94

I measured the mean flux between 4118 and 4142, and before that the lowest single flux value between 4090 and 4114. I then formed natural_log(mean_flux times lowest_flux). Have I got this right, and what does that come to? 3.63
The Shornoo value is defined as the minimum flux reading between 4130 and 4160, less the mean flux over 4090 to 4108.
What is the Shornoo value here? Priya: -0.32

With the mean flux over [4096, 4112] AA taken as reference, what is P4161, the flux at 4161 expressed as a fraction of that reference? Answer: 1.21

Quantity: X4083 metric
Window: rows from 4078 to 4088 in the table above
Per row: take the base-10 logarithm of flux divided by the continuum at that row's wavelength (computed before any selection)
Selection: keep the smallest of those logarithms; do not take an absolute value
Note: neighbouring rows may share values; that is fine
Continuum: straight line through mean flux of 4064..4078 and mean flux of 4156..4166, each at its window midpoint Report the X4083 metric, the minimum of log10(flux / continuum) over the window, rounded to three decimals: -0.012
